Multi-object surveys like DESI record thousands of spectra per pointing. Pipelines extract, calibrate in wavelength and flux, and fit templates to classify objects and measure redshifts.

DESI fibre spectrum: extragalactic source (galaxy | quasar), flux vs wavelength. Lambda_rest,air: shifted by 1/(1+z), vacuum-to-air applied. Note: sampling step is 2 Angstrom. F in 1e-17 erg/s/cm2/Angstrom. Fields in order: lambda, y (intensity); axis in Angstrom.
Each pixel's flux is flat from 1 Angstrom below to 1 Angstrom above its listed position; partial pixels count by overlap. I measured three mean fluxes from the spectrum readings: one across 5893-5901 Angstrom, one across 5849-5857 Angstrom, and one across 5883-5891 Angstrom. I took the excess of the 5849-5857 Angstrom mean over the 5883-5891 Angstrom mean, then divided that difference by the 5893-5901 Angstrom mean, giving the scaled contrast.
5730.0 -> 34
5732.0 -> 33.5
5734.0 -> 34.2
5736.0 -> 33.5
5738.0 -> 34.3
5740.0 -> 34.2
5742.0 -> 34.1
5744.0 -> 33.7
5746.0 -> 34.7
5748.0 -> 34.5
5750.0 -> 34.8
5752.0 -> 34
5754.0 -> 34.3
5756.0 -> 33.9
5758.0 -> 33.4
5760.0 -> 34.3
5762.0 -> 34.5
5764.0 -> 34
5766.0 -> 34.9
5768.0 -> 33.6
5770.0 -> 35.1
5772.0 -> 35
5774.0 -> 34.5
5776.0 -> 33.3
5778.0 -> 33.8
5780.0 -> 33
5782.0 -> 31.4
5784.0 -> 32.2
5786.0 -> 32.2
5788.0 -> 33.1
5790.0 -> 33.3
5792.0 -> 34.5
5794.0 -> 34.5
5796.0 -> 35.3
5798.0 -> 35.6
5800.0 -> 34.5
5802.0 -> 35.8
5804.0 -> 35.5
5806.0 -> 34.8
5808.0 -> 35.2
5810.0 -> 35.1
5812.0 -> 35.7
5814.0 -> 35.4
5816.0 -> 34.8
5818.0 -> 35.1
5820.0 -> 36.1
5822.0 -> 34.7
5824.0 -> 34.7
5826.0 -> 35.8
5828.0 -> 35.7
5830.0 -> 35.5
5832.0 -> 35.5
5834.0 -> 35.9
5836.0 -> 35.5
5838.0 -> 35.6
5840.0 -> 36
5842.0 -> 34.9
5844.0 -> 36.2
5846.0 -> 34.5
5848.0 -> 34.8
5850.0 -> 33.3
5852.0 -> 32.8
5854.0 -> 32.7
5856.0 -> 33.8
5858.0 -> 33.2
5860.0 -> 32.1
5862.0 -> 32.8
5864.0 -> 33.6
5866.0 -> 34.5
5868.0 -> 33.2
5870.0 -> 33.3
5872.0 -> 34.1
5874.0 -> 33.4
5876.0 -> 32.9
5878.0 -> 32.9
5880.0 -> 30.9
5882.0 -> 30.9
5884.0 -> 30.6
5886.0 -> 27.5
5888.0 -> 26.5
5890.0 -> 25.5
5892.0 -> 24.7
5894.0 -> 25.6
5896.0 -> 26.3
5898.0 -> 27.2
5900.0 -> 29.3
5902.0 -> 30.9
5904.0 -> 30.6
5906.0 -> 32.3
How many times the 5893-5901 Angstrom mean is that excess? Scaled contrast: 0.21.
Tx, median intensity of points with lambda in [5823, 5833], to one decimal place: 35.5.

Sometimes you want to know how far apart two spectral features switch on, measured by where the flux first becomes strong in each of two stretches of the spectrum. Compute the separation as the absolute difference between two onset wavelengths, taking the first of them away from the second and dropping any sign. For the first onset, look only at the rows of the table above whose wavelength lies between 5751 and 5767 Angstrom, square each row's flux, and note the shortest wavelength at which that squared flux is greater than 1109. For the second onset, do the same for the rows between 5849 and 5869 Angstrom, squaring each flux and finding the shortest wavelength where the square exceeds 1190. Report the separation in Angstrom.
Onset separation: 114 Angstrom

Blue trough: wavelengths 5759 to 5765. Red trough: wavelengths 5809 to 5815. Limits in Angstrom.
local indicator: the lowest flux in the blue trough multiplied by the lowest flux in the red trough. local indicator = 1193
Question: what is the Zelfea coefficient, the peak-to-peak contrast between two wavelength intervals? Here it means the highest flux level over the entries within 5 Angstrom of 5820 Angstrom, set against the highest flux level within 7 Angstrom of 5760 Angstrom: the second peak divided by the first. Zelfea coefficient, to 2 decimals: 0.97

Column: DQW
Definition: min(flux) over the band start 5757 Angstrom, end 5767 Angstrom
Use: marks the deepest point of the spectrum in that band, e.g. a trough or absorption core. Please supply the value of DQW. 33.4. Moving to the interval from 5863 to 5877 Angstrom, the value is 32.9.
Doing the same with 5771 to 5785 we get 31.4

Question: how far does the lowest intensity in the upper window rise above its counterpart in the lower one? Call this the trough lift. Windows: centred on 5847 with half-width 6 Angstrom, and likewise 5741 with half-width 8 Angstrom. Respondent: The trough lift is -0.7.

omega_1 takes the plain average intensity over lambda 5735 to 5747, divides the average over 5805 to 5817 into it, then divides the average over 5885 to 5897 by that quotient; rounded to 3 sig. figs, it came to 26.8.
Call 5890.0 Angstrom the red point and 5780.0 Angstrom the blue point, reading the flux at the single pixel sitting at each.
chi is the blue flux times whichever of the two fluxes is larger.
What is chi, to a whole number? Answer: 1089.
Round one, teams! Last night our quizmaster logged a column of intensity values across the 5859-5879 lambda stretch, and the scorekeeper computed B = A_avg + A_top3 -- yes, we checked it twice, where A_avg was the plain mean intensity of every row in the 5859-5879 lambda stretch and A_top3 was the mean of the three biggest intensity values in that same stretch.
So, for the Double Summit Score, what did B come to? 67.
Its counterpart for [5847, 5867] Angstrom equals 68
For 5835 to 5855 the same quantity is 71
